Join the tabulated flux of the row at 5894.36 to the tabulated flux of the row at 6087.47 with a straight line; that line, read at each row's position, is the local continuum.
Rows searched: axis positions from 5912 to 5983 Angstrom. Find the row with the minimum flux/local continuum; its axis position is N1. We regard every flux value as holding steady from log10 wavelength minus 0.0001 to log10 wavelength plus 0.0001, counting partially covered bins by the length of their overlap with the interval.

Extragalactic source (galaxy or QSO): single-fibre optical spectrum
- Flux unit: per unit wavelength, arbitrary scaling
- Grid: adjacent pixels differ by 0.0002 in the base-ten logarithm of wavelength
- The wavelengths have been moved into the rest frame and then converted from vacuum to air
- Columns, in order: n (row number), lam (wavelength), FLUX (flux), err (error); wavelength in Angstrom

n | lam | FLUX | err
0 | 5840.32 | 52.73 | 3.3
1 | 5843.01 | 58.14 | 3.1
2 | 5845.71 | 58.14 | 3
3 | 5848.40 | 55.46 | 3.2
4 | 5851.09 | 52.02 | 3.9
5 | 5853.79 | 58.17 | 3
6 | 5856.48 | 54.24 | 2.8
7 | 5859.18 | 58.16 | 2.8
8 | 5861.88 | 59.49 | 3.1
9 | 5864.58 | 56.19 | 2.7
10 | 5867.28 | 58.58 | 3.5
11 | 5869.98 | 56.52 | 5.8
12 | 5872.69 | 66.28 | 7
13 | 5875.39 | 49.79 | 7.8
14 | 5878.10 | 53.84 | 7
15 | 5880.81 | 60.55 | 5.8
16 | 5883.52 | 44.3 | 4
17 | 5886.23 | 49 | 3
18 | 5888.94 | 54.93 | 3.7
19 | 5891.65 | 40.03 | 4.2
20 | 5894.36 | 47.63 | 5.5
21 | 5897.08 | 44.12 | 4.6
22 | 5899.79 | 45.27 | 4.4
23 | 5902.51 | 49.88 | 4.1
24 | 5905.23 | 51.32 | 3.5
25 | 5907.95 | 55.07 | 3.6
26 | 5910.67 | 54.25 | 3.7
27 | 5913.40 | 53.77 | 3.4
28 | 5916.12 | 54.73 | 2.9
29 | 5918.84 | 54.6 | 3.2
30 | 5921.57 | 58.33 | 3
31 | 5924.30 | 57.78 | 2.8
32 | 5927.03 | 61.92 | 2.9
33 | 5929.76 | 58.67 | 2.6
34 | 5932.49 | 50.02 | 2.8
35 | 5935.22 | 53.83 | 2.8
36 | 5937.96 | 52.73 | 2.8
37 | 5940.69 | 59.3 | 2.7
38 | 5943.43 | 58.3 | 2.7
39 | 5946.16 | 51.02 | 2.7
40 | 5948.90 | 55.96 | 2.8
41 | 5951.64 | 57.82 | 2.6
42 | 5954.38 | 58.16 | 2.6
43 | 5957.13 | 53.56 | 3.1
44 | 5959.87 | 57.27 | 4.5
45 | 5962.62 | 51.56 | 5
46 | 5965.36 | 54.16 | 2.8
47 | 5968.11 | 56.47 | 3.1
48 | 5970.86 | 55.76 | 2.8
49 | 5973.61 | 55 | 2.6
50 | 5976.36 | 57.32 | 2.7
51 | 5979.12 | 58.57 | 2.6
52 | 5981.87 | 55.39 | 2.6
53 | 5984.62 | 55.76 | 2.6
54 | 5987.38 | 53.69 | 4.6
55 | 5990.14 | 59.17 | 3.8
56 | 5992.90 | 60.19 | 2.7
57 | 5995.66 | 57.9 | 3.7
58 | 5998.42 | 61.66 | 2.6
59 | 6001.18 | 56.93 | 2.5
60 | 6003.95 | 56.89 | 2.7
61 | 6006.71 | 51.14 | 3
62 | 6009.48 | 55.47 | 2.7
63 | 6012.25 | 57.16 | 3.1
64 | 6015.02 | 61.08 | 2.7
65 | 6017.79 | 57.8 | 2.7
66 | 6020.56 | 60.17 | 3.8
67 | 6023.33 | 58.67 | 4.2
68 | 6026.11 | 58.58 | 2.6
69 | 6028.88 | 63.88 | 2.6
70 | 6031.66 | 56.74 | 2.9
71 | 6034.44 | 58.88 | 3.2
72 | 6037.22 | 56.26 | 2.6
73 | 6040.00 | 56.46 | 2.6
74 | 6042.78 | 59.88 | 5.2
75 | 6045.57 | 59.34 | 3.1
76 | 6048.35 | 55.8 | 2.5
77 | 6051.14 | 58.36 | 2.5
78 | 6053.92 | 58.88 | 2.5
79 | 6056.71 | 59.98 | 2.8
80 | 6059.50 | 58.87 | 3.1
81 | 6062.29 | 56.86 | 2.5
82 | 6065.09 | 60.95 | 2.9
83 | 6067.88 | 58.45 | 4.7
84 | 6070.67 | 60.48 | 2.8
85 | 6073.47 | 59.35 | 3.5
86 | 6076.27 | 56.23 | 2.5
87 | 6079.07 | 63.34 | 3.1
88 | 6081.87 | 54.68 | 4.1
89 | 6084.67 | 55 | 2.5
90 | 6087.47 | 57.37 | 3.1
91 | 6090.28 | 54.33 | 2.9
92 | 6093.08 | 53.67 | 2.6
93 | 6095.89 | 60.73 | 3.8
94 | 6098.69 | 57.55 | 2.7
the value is 5932.49 Angstrom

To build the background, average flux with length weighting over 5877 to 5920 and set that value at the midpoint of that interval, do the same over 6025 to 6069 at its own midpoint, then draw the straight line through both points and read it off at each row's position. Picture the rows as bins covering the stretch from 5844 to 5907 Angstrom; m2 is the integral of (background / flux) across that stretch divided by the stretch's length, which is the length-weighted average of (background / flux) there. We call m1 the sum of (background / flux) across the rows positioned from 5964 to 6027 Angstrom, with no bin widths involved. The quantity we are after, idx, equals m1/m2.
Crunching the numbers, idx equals 23.8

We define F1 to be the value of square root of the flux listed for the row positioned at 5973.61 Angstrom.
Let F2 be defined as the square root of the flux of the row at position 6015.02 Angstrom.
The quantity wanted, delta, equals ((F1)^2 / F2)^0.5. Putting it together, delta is 2.65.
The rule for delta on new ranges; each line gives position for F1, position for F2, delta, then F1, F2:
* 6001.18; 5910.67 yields 2.78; 7.5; 7.4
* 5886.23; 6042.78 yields 2.52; 7.0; 7.7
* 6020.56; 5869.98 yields 2.83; 7.8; 7.5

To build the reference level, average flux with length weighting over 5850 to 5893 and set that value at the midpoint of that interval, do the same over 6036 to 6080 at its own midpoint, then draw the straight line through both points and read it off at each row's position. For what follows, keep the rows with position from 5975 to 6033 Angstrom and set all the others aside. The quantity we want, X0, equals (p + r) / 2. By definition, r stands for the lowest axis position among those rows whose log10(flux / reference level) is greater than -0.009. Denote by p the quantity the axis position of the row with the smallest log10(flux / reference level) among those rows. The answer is 5991.5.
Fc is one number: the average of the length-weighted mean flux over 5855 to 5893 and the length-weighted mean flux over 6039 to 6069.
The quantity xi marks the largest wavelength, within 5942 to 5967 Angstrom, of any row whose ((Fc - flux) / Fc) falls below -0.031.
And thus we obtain 5943.43 Angstrom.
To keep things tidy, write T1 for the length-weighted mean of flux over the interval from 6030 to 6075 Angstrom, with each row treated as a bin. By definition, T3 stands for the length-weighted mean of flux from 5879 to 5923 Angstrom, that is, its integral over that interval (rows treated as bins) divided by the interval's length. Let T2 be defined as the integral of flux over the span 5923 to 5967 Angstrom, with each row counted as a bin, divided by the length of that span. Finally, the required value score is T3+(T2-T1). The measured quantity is 48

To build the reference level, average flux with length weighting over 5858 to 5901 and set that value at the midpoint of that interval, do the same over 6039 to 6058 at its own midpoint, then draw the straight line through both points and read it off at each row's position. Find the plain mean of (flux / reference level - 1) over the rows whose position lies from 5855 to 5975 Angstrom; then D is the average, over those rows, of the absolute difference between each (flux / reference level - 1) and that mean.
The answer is 0.072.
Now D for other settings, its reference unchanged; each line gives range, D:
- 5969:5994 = 0.031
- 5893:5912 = 0.061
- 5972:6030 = 0.035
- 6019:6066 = 0.026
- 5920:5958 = 0.055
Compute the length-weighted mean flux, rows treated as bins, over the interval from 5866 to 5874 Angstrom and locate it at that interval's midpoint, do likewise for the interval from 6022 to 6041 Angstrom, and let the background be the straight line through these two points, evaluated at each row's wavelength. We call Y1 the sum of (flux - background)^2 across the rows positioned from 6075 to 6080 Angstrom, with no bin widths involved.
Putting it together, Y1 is 32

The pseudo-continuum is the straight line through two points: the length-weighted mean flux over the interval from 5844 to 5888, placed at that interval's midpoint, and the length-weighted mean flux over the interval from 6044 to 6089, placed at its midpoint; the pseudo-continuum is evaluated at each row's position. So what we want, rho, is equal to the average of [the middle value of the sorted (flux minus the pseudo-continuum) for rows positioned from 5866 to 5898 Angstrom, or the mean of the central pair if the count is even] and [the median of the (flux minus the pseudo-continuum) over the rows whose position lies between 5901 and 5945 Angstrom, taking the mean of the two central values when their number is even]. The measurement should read -2.8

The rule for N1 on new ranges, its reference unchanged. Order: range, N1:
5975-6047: 6006.71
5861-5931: 5891.65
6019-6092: 6090.28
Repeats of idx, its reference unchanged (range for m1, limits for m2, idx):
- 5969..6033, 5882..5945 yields 22.7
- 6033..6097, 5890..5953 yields 24.0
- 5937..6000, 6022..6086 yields 22.1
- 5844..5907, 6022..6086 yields 21.6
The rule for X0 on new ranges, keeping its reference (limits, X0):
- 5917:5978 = 5925.7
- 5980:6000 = 5988.8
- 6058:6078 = 6067.9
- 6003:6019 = 6005.3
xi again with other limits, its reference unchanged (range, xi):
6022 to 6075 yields 6073.47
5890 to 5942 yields 5940.69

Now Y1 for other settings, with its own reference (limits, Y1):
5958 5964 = 65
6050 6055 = 0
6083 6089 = 9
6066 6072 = 6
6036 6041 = 9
